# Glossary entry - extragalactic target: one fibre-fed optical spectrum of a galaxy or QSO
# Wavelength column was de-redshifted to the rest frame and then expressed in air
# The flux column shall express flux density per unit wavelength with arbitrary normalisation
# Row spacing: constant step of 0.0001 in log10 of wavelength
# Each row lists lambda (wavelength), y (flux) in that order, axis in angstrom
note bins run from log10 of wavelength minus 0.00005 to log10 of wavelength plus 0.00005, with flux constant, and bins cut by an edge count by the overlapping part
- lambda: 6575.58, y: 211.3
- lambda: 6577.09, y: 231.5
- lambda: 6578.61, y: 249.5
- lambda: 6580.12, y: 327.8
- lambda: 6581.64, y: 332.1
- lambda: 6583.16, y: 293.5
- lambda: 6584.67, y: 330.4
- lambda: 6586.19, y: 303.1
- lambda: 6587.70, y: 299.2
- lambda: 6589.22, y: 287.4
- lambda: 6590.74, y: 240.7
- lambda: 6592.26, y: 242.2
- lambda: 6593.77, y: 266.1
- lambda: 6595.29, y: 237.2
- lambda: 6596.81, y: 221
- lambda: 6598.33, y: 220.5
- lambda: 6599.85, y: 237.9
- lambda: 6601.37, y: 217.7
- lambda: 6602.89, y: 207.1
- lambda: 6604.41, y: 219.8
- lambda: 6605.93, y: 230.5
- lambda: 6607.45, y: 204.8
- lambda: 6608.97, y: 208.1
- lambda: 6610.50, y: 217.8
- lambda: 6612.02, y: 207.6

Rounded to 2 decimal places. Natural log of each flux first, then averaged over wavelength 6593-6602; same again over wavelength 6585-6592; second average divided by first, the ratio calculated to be 1.03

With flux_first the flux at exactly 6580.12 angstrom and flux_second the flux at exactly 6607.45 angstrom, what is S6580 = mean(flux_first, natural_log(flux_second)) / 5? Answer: 33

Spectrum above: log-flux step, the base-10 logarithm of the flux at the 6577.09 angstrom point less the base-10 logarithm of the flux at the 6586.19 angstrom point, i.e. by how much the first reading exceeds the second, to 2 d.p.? -0.12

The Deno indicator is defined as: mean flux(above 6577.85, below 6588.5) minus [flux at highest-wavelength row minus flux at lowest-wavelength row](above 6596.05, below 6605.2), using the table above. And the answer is 306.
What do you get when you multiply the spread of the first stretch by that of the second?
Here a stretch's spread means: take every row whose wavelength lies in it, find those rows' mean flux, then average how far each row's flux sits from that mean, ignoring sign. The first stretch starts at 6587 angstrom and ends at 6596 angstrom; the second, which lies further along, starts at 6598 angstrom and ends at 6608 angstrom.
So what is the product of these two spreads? 187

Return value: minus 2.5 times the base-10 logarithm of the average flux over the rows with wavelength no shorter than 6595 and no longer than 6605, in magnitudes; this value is -5.87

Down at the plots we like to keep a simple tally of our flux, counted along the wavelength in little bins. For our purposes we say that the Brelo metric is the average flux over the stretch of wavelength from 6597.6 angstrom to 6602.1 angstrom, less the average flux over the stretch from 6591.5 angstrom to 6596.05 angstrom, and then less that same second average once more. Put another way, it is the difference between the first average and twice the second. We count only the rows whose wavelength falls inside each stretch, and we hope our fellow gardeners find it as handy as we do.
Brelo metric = -272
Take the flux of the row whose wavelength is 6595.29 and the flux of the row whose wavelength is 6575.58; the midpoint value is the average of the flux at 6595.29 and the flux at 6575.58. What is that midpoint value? 224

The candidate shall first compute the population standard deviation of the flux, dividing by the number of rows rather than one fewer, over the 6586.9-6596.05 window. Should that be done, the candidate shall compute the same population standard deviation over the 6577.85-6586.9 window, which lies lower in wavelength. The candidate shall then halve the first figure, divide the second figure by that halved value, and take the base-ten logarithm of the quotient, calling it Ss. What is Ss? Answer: 0.38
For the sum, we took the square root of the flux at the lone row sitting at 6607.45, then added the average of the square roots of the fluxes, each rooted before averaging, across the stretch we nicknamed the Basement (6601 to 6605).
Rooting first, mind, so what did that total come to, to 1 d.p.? 29.0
